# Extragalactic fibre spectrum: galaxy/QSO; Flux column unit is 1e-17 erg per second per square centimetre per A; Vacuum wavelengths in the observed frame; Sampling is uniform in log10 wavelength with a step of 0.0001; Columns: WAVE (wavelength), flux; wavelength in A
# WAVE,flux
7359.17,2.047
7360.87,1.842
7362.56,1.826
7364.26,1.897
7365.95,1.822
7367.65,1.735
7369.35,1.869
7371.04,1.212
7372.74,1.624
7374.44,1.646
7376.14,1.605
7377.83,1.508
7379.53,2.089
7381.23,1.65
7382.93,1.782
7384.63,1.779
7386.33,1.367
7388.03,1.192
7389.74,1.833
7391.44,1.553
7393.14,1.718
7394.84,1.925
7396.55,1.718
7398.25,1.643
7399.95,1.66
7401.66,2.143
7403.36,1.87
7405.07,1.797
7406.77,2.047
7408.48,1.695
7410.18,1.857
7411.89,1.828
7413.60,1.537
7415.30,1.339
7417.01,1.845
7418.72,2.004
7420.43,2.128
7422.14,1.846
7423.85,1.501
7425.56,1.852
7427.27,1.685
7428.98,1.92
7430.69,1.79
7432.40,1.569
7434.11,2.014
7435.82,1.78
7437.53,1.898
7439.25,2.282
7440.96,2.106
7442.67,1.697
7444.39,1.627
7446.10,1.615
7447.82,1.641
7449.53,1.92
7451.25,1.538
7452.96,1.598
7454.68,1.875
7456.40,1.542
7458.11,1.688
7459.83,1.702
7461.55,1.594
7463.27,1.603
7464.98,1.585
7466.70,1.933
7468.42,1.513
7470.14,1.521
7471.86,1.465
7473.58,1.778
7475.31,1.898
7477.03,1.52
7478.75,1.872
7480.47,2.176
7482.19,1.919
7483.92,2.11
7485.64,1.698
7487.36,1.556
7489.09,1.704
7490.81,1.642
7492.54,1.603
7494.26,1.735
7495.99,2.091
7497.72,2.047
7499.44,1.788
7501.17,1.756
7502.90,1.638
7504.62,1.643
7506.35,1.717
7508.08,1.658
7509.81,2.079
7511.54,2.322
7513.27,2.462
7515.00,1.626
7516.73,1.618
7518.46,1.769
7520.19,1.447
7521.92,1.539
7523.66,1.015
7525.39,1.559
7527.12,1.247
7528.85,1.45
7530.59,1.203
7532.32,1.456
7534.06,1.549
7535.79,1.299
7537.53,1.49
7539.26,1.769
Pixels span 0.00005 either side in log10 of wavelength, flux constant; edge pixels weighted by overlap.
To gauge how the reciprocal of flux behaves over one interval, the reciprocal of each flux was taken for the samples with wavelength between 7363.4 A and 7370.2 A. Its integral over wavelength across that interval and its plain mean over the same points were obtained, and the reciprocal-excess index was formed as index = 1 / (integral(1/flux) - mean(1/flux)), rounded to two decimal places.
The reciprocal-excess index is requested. 0.32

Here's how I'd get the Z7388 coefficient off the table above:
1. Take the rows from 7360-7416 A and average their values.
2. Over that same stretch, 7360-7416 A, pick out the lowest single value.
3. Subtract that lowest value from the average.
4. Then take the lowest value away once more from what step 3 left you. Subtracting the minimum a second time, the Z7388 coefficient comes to -0.67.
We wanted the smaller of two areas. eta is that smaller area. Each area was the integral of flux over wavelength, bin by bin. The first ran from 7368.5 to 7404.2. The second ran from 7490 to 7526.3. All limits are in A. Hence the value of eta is 60.2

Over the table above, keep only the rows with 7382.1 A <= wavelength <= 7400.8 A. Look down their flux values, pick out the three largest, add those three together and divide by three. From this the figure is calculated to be 1.85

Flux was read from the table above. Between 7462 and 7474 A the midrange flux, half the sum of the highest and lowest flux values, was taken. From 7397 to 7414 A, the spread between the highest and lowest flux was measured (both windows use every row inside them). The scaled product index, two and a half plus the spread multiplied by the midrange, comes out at 3.5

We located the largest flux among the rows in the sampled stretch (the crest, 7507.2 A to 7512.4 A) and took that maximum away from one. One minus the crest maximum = -1.32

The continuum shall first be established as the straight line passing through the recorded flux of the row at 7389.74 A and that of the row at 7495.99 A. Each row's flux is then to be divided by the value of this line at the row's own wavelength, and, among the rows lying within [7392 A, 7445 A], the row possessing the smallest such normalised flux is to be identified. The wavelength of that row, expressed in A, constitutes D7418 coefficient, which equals 7415.30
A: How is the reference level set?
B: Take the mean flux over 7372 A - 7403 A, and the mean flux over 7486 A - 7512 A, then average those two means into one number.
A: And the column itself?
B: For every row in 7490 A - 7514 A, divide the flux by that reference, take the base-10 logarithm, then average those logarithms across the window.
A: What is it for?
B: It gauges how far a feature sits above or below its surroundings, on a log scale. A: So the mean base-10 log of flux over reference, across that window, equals 0.026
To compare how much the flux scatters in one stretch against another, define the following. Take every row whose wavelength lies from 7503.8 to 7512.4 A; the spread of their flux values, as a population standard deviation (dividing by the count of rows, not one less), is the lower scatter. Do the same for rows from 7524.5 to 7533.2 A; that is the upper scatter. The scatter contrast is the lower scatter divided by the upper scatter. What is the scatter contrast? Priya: 2.0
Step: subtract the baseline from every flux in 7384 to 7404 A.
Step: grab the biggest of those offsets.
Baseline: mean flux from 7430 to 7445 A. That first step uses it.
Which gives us 0.28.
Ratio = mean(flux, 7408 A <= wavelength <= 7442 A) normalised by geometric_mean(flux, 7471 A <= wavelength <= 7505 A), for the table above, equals 1.03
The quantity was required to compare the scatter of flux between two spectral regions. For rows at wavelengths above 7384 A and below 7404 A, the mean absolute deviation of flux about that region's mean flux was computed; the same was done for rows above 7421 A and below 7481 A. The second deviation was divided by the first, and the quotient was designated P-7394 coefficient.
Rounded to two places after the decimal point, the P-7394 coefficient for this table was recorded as 0.94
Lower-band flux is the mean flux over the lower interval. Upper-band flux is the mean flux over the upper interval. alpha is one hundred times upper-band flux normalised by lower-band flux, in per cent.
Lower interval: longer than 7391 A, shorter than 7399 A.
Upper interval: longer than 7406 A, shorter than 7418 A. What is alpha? 101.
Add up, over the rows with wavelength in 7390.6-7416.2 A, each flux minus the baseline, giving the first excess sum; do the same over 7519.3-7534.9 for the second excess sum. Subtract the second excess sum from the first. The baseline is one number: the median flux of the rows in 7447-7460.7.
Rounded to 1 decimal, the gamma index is 3.9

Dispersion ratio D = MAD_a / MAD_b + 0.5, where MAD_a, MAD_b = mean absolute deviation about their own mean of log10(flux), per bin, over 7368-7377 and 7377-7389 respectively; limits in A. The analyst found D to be 1.2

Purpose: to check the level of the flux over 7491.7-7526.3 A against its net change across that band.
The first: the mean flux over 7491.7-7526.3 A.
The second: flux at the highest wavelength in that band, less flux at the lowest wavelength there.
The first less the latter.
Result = 1.80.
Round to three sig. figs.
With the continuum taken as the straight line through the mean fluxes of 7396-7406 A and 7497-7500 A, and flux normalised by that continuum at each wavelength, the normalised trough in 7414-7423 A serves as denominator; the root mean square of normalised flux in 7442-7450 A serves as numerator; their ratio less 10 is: -8.75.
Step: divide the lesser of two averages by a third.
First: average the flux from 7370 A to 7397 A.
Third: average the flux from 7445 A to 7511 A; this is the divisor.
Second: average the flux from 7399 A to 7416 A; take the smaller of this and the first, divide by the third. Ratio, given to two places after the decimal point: 0.94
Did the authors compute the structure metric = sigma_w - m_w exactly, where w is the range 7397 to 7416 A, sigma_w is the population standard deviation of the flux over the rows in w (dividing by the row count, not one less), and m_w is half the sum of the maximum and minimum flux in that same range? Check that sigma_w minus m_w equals -1.53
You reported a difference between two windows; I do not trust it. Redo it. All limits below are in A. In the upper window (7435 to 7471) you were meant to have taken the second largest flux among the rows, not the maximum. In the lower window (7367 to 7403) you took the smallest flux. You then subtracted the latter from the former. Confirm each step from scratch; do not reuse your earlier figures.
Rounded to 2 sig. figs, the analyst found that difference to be 0.91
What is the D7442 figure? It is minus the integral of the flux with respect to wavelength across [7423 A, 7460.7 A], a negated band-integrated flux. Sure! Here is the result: -66.6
